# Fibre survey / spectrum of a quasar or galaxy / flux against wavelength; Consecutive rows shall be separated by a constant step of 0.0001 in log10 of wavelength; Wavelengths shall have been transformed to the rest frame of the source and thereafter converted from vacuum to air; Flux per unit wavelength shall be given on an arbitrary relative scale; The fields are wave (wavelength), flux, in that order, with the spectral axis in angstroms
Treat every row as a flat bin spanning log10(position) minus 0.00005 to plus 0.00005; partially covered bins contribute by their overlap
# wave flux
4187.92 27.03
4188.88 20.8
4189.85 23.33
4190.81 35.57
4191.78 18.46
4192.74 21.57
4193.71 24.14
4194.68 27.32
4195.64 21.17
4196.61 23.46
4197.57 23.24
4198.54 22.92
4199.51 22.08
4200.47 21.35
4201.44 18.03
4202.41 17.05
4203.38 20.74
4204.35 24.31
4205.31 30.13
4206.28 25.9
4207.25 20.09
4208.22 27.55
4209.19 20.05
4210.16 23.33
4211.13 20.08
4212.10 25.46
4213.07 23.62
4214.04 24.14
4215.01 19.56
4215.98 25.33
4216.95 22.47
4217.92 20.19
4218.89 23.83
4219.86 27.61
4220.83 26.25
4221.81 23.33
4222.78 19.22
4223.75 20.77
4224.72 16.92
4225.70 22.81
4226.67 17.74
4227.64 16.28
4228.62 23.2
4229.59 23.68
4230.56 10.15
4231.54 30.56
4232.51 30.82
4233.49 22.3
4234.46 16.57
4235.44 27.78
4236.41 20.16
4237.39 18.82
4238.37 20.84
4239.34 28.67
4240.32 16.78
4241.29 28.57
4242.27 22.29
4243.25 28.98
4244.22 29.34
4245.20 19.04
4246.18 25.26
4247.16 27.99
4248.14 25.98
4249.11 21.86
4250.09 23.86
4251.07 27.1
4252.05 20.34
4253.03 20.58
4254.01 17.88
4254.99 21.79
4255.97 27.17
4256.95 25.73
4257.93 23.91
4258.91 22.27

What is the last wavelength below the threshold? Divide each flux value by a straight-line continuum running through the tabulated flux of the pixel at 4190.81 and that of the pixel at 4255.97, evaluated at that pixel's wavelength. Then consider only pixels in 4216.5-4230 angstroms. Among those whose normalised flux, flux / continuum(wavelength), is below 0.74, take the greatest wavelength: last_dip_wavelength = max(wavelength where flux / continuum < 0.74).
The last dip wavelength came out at 4227.64 angstroms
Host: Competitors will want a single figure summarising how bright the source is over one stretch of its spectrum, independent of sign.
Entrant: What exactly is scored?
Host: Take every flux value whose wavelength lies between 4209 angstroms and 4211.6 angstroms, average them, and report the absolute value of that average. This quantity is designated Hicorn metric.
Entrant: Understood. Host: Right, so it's 21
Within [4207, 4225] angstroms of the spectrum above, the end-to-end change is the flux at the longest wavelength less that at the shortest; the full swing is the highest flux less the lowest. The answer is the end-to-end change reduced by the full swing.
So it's -14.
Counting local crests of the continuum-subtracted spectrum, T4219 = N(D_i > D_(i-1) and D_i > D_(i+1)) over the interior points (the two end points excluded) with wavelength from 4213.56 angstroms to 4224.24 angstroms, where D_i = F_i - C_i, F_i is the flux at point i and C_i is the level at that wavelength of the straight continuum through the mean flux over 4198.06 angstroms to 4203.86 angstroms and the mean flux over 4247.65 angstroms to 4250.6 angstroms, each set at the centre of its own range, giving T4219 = 2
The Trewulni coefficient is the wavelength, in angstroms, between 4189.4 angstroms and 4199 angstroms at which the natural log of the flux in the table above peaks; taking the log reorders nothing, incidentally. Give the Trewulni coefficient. 4190.81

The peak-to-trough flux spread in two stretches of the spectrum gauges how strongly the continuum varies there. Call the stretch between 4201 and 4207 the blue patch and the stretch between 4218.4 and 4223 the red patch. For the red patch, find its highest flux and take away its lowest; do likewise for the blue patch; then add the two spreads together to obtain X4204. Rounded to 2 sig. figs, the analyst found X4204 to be 21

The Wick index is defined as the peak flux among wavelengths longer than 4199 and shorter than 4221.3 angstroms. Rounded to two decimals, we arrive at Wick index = 30.13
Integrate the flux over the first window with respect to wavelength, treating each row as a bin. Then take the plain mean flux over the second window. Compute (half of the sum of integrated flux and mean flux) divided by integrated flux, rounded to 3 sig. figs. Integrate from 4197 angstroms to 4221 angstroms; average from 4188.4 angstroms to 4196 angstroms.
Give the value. 0.522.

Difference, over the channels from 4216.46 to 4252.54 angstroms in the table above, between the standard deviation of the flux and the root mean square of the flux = -18.7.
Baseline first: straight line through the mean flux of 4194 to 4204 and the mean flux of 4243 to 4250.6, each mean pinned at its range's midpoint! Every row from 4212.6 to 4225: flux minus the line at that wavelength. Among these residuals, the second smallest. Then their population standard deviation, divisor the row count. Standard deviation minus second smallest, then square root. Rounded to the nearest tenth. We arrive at 2.7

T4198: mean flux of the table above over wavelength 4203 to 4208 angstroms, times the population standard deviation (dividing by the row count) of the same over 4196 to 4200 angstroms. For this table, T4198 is 13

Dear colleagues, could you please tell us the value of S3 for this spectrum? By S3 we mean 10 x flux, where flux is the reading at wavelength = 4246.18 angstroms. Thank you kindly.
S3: 253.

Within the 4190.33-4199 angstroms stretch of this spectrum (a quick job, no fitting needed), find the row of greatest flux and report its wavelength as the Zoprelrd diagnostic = 4190.81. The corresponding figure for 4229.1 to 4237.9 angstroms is 4232.51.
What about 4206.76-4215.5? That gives 4208.22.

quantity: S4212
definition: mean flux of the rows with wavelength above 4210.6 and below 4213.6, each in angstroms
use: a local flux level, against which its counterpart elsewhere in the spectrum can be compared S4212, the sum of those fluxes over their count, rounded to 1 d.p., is 23.1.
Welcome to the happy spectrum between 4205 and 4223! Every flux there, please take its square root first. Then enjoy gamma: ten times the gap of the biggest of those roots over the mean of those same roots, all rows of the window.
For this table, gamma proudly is 6.4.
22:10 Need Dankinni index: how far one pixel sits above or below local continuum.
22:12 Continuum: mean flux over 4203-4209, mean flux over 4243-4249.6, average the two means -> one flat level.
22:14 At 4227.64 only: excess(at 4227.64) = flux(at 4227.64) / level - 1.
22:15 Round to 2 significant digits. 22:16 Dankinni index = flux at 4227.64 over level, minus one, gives -0.35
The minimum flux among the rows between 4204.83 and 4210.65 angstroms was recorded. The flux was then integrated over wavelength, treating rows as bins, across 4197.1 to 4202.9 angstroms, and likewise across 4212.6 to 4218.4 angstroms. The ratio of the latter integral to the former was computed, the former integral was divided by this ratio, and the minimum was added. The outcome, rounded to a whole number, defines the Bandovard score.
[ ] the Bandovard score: 131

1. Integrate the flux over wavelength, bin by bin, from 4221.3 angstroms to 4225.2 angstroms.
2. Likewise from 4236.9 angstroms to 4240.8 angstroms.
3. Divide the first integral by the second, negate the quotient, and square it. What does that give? 0.9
